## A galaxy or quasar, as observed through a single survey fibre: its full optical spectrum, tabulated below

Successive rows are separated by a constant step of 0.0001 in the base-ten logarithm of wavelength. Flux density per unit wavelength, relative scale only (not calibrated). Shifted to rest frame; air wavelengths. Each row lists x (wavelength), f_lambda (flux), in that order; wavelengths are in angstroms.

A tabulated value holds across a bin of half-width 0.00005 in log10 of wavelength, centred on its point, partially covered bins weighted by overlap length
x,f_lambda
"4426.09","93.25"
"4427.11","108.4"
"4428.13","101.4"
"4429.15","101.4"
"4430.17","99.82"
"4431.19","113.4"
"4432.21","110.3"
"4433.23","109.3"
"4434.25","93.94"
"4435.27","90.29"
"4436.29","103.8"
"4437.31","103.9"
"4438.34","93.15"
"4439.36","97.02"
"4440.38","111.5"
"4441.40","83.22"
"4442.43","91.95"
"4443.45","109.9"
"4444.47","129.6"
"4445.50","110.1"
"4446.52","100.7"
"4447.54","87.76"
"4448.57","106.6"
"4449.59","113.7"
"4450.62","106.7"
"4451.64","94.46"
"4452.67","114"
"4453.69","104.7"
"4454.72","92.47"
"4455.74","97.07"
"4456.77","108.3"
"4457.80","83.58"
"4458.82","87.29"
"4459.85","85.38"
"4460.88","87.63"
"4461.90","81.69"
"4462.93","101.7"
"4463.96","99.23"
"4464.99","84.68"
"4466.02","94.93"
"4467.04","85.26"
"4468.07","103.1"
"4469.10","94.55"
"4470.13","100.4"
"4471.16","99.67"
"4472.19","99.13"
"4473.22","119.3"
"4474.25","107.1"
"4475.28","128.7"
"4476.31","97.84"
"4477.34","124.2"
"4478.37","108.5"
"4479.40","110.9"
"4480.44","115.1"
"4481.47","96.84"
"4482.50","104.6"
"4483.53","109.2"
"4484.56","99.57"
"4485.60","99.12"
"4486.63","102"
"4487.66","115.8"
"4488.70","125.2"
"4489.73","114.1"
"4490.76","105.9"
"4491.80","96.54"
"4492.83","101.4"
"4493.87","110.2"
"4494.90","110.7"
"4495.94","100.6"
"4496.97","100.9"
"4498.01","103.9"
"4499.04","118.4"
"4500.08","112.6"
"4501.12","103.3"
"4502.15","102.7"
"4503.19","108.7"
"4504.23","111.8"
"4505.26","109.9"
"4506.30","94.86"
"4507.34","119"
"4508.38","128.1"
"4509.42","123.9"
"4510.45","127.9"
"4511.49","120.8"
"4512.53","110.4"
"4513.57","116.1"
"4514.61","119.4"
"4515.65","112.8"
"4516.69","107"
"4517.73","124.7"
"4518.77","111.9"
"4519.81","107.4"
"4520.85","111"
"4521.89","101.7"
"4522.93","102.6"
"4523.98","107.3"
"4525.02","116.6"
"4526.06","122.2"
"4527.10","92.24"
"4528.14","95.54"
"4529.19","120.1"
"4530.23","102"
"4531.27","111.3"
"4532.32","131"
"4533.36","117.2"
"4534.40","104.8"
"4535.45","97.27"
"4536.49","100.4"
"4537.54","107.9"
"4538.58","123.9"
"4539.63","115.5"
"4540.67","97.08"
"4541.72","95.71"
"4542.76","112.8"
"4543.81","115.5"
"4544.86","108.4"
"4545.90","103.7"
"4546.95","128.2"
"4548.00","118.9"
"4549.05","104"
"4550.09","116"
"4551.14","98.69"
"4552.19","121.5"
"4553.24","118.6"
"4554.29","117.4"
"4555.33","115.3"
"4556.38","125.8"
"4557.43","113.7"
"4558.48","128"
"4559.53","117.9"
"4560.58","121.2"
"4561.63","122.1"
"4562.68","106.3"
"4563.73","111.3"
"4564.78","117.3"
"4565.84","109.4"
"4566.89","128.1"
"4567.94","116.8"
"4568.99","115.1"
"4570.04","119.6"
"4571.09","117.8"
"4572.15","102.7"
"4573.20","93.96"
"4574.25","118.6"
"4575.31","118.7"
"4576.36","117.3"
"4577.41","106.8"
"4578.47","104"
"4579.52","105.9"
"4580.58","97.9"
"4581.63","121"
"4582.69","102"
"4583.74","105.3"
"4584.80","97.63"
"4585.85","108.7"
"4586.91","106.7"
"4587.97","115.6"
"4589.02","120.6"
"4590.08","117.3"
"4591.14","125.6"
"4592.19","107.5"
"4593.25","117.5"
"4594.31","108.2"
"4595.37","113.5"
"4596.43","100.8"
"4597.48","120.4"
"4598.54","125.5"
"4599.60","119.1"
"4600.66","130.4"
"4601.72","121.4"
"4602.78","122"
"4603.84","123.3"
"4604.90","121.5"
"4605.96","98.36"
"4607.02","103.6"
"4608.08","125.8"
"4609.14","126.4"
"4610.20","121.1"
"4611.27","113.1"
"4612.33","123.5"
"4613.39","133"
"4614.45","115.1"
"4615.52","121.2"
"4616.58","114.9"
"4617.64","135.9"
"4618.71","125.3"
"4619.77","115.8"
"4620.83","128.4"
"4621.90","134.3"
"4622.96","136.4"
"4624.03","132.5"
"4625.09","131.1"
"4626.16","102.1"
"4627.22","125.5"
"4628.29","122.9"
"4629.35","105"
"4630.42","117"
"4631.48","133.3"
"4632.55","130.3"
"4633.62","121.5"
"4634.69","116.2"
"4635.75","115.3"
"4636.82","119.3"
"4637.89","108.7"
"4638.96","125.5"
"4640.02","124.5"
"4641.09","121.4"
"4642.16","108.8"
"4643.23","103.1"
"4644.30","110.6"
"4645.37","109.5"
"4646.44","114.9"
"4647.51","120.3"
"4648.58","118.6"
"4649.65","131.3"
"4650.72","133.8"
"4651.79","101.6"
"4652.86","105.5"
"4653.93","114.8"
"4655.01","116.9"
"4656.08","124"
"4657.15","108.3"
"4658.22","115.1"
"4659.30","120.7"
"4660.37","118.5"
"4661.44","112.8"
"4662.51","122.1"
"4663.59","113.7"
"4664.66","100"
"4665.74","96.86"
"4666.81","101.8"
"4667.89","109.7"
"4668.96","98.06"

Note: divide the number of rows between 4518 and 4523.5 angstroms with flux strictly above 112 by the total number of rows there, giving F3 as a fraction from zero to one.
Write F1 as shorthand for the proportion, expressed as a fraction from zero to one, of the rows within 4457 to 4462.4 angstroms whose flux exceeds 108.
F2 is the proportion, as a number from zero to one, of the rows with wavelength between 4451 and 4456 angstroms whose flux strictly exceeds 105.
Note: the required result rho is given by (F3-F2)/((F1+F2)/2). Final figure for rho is -2.0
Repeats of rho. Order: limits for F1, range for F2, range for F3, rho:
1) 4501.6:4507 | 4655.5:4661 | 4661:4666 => -0.5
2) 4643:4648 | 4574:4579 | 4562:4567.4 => -0.5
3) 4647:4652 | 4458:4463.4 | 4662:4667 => 1.0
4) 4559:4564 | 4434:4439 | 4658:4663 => 2.5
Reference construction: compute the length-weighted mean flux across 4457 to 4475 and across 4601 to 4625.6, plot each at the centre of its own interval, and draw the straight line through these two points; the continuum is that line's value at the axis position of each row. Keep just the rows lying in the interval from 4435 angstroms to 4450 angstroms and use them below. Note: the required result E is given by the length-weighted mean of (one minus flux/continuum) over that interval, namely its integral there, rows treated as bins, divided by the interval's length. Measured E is -0.12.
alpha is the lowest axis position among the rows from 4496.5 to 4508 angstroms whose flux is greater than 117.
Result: 4499.04 angstroms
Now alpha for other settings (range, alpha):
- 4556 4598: 4556.38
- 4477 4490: 4477.34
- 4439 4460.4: 4444.47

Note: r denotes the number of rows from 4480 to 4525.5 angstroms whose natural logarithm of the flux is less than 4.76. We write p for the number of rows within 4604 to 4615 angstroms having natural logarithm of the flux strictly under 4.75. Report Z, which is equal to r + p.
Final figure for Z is 39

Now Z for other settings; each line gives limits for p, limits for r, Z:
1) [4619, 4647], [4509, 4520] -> 15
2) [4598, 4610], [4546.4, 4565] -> 9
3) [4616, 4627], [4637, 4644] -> 5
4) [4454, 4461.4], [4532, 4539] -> 11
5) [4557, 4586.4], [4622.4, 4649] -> 25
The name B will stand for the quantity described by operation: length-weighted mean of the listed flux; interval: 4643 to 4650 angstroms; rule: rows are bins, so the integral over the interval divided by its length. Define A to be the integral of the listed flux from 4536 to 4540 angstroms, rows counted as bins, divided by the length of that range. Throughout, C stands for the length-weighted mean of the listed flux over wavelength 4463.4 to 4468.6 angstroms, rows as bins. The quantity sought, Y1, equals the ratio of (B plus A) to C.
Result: 2.4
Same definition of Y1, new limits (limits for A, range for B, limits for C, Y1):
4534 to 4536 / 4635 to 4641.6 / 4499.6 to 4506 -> 2.0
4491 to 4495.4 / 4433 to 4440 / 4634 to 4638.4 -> 1.8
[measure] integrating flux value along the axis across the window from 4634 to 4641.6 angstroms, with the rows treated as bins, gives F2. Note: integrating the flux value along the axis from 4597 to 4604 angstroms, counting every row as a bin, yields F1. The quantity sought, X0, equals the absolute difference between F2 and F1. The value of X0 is 41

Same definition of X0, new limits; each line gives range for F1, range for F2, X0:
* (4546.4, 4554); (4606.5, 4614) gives 33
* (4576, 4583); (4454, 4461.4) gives 73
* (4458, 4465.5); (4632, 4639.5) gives 226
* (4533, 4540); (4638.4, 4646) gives 108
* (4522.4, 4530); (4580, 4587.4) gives 38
